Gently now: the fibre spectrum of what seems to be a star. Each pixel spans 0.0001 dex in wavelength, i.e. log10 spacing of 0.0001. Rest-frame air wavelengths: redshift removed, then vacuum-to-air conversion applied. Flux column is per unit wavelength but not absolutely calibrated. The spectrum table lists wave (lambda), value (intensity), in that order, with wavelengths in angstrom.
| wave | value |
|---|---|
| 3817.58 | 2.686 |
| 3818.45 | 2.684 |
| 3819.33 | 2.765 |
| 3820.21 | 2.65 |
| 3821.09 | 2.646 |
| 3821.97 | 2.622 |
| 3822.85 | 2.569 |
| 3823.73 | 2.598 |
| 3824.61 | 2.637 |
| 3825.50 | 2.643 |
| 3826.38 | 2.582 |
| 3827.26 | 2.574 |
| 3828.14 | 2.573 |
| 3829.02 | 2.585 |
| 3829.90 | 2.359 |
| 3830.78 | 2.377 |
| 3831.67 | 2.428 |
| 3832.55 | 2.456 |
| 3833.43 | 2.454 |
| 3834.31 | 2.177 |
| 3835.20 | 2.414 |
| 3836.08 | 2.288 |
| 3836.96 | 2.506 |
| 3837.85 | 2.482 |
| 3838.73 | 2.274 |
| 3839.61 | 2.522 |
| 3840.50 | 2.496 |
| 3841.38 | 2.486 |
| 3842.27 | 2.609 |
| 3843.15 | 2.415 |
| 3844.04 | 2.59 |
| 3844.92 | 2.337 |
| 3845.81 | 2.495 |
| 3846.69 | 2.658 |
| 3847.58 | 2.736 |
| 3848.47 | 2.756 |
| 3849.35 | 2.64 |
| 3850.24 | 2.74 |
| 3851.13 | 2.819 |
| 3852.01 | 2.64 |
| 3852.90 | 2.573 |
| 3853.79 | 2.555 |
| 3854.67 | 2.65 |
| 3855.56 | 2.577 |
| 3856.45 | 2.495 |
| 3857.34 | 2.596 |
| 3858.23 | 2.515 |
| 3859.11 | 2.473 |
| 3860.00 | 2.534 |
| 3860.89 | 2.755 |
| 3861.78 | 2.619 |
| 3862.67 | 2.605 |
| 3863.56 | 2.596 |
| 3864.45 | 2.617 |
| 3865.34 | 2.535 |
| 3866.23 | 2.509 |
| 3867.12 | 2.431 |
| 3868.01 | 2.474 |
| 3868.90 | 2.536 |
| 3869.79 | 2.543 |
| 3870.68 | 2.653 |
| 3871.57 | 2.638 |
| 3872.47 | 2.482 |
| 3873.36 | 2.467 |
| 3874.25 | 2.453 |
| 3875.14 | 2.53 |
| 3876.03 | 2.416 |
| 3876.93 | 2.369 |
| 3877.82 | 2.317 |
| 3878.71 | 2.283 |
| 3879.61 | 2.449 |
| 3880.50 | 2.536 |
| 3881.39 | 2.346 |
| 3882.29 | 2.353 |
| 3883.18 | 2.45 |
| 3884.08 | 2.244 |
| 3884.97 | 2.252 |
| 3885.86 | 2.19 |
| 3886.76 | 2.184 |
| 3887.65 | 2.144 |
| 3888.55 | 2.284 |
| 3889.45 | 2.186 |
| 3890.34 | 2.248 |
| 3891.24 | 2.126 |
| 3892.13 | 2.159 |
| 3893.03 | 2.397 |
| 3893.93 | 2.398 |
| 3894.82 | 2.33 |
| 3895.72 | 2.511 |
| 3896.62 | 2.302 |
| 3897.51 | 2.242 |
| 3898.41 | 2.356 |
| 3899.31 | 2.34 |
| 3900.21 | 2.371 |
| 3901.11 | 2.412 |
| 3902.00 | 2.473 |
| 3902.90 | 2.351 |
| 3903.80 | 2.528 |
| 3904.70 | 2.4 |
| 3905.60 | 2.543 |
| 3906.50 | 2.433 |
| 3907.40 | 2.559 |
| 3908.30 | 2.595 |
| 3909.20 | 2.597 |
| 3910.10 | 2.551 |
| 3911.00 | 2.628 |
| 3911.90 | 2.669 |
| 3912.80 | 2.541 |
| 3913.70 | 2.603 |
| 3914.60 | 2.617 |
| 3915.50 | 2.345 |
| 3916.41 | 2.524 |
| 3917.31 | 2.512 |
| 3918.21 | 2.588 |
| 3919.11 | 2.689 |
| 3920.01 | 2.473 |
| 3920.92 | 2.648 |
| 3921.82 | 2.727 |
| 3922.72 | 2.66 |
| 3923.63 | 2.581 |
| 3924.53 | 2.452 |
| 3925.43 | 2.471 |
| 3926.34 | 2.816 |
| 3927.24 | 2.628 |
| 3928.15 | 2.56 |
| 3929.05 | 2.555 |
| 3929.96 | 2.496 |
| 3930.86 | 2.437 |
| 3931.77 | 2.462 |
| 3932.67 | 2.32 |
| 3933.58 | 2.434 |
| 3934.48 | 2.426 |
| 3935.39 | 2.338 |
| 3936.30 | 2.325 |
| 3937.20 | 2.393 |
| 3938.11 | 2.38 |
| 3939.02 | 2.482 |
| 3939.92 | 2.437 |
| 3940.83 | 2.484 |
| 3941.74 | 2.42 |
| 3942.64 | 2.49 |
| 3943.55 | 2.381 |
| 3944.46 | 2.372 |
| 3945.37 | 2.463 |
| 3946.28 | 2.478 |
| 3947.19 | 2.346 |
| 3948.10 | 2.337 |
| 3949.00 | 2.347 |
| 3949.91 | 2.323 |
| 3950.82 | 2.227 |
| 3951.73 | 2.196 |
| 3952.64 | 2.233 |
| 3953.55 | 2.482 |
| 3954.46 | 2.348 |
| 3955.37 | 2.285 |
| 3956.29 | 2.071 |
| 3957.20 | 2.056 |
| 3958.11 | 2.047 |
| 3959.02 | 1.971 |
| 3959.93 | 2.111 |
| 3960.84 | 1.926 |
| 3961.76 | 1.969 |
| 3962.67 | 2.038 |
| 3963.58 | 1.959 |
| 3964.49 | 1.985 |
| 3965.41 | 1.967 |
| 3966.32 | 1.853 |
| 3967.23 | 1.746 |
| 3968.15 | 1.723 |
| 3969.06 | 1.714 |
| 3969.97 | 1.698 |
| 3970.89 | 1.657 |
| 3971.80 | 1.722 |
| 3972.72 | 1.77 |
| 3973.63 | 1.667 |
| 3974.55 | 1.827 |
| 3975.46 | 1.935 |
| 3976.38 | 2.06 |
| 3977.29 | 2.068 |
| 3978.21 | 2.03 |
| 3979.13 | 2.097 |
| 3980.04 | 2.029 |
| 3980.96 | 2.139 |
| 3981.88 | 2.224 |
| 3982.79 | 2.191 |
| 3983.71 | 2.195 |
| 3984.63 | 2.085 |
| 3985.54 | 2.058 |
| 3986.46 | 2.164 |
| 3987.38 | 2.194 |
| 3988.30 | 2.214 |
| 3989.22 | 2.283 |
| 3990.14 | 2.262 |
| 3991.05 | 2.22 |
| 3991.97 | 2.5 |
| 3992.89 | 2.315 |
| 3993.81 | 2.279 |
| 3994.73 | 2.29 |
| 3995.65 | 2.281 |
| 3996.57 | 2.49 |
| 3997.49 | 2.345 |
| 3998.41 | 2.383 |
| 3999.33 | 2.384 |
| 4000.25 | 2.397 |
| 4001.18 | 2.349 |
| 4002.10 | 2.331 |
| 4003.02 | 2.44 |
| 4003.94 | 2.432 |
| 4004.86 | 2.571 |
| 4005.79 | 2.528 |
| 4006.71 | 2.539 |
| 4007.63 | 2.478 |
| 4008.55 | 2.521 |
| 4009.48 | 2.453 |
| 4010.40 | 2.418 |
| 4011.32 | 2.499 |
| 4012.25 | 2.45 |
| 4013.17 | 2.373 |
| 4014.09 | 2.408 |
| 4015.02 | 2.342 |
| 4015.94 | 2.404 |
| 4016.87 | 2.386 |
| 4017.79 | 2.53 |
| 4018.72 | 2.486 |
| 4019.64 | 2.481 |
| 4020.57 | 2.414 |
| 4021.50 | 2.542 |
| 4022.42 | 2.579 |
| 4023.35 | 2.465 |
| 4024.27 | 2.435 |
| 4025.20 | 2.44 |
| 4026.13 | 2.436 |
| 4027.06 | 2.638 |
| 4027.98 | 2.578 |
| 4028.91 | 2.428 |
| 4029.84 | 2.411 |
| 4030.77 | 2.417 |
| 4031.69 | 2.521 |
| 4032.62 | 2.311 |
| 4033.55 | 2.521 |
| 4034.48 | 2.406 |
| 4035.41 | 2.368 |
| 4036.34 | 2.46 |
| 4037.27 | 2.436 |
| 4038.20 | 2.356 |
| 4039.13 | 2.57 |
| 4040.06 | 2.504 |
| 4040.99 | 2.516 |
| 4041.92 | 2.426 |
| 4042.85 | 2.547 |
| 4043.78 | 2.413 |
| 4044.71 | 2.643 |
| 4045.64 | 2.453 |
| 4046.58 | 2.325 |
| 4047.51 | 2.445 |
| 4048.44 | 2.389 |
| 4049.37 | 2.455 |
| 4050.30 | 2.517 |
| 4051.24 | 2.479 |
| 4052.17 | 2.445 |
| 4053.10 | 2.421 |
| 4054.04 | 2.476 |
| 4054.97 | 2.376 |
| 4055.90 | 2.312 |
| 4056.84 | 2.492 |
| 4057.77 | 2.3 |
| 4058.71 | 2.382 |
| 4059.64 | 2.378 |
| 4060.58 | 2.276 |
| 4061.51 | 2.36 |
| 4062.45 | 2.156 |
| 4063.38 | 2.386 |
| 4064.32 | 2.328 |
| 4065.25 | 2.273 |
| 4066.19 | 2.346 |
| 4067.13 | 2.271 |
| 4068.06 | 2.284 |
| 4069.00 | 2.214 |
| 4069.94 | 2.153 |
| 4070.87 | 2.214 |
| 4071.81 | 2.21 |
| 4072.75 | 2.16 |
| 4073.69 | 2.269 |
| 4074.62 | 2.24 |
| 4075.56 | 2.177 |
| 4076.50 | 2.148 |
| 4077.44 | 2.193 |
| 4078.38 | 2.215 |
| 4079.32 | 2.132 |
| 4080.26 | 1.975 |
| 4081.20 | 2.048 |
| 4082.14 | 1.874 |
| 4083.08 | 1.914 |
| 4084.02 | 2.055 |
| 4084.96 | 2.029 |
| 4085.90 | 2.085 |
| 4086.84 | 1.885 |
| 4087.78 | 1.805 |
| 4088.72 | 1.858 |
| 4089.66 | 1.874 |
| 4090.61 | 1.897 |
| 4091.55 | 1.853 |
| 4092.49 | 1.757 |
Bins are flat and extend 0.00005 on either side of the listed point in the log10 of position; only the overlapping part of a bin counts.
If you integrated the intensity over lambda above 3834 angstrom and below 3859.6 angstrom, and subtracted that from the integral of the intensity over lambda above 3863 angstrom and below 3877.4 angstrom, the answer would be -29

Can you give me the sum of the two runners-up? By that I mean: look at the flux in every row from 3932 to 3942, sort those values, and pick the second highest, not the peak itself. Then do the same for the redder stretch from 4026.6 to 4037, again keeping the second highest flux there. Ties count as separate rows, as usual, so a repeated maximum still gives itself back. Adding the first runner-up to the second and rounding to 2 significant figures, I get 5.1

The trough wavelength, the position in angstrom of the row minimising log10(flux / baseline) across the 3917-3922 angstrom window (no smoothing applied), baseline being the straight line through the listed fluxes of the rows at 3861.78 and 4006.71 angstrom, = 3920.01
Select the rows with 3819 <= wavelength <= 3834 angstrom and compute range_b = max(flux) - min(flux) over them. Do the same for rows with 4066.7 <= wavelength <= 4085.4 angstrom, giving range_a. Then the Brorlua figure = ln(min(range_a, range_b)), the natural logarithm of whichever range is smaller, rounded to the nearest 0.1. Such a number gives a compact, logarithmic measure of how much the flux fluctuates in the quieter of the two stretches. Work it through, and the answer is -0.9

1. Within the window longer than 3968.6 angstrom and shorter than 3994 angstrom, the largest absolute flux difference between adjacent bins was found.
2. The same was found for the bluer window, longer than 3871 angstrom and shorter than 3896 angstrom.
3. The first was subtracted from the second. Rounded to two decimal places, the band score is -0.04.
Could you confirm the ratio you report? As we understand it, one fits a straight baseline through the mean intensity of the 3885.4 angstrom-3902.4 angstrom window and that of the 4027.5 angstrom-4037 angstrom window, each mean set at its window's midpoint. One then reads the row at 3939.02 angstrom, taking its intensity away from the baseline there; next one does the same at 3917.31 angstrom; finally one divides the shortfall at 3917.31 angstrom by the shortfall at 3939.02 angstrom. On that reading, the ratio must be 1.4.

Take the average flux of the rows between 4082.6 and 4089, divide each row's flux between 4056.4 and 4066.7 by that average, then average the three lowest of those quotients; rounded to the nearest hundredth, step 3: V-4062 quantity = 1.15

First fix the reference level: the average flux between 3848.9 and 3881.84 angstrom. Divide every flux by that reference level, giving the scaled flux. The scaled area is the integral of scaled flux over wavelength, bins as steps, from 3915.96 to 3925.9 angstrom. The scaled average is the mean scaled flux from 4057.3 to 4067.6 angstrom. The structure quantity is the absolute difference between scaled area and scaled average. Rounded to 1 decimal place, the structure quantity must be 9.2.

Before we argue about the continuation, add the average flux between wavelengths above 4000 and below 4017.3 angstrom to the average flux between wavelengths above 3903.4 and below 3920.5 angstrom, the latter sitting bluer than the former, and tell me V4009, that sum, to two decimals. 4.98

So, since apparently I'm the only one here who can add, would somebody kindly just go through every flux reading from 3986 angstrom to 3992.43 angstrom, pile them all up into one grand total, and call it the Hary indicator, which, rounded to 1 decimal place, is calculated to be 15.8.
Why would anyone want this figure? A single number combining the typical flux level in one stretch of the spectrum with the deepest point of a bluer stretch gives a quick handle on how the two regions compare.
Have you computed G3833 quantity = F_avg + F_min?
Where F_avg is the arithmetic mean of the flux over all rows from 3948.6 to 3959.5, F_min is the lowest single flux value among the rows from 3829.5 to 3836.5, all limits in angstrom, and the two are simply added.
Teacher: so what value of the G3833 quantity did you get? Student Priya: 4.4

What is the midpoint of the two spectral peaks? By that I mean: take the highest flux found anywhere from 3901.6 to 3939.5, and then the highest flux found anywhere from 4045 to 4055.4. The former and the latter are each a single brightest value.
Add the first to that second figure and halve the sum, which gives 2.67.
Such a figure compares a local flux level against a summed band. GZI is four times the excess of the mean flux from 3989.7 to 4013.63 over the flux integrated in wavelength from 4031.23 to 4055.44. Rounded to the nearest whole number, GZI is -228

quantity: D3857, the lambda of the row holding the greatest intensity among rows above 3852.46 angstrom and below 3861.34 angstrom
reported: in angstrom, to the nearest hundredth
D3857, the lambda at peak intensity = 3860.89 angstrom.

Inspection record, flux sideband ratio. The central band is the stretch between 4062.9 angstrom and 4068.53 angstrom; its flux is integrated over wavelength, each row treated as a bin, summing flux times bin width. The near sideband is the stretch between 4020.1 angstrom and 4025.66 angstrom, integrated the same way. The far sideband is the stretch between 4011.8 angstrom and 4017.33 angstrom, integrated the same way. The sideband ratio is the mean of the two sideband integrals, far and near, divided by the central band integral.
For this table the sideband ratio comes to 1.04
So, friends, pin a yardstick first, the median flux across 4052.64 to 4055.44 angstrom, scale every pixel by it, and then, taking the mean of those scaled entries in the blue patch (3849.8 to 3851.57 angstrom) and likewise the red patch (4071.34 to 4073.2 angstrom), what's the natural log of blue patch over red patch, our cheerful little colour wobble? 0.24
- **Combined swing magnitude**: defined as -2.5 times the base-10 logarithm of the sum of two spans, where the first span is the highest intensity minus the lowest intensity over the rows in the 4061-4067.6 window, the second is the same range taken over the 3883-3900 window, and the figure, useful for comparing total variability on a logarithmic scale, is 0.53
